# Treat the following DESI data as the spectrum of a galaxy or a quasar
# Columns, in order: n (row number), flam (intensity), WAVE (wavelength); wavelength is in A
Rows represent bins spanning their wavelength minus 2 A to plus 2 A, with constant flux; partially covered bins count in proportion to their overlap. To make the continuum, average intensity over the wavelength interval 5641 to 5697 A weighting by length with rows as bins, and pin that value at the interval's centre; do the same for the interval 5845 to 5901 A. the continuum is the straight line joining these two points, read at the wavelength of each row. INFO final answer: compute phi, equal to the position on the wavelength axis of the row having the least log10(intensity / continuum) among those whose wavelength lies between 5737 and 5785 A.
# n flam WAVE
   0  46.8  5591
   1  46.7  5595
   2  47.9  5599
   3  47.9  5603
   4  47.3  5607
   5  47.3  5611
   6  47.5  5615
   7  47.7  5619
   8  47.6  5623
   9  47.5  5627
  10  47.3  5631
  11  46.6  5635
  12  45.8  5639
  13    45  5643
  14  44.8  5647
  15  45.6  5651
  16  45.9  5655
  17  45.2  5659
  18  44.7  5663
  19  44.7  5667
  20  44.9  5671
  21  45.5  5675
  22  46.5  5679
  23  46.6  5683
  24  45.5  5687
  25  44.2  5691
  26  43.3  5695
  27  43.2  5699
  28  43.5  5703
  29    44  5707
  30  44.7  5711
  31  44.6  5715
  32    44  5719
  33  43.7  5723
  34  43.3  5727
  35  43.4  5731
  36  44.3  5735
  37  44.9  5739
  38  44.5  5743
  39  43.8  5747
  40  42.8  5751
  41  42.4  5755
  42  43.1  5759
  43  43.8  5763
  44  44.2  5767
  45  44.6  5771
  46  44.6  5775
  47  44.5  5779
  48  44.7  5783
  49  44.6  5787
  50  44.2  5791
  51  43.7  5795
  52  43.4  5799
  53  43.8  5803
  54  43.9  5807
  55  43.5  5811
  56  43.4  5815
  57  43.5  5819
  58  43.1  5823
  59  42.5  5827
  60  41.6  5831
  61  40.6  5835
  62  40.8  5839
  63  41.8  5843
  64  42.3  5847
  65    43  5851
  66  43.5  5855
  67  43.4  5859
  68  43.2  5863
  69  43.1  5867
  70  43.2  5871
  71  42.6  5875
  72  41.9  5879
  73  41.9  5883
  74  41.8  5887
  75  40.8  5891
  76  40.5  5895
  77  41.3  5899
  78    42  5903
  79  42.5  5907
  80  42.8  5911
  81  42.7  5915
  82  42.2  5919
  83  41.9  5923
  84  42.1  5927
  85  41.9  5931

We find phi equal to 5755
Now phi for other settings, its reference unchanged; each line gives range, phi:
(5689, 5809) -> 5755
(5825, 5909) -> 5835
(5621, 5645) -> 5643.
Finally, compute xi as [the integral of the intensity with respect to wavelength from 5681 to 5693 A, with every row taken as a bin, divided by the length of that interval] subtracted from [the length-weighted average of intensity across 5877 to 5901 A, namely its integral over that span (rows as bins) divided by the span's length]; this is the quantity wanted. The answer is -4.1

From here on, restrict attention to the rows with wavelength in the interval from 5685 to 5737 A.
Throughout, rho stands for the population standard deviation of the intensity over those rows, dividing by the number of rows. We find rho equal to 0.7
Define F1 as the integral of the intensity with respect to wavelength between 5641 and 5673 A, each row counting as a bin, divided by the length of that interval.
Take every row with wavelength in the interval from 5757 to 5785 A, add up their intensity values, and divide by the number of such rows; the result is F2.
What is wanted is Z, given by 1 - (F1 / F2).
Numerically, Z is -0.02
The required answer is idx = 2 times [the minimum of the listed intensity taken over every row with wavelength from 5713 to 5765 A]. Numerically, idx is 85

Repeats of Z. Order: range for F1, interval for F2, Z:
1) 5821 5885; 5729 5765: 0.03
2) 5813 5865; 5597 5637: 0.10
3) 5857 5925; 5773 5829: 0.04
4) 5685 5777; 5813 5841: -0.04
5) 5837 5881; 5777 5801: 0.04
